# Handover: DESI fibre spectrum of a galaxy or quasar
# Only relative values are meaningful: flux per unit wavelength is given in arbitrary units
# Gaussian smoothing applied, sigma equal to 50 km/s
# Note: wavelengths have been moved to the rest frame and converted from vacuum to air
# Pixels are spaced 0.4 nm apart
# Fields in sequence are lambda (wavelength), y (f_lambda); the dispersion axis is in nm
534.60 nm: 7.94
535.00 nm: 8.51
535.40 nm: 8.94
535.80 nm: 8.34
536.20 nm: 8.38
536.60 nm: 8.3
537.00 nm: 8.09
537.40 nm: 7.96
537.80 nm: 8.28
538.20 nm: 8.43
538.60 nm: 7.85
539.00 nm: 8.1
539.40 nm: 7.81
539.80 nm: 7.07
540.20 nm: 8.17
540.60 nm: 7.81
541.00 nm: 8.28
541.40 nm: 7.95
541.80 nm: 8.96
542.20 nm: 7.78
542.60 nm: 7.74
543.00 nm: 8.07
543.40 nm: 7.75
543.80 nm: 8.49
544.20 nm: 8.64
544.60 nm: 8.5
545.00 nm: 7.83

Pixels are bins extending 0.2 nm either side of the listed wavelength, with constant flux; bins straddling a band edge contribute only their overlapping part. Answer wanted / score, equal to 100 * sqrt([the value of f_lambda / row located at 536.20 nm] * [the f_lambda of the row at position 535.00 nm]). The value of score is 844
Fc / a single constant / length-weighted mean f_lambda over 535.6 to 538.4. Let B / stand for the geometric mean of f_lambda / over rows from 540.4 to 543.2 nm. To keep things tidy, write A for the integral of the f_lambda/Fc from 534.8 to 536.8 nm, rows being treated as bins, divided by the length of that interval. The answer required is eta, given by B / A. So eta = 7.8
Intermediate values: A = 1.03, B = 8.1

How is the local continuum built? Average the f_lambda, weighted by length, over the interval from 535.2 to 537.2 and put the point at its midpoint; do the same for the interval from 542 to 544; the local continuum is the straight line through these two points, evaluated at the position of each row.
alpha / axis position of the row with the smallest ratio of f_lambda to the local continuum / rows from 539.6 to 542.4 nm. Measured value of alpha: 539.80 nm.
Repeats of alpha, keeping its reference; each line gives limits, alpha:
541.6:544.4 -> 542.60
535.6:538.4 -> 537.40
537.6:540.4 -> 539.80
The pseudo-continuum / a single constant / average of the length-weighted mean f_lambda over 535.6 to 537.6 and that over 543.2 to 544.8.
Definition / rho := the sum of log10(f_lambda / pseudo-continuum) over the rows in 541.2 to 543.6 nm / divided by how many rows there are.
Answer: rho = -0.013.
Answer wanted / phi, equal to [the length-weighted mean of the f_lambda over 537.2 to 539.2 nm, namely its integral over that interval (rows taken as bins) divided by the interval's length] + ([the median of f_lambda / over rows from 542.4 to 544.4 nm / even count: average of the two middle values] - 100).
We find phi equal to -83.8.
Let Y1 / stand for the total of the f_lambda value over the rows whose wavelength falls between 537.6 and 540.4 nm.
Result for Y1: 55.7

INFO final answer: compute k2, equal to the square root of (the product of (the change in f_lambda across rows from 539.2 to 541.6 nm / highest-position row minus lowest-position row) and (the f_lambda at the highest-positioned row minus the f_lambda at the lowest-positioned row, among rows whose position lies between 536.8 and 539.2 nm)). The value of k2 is 0.04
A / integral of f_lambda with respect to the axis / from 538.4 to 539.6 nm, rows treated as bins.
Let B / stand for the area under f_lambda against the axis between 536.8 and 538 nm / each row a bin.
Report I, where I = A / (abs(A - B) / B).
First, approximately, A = 9.5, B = 9.7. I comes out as 406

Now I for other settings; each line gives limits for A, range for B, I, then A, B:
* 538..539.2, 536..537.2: 619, 9.8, 9.9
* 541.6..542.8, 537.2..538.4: 1271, 9.8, 9.9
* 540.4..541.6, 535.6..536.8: 246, 9.6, 10.0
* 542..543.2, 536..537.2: 198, 9.4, 9.9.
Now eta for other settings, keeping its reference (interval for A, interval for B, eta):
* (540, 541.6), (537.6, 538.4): 8.6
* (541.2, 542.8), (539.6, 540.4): 7.7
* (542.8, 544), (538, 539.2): 8.3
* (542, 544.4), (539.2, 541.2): 8.0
